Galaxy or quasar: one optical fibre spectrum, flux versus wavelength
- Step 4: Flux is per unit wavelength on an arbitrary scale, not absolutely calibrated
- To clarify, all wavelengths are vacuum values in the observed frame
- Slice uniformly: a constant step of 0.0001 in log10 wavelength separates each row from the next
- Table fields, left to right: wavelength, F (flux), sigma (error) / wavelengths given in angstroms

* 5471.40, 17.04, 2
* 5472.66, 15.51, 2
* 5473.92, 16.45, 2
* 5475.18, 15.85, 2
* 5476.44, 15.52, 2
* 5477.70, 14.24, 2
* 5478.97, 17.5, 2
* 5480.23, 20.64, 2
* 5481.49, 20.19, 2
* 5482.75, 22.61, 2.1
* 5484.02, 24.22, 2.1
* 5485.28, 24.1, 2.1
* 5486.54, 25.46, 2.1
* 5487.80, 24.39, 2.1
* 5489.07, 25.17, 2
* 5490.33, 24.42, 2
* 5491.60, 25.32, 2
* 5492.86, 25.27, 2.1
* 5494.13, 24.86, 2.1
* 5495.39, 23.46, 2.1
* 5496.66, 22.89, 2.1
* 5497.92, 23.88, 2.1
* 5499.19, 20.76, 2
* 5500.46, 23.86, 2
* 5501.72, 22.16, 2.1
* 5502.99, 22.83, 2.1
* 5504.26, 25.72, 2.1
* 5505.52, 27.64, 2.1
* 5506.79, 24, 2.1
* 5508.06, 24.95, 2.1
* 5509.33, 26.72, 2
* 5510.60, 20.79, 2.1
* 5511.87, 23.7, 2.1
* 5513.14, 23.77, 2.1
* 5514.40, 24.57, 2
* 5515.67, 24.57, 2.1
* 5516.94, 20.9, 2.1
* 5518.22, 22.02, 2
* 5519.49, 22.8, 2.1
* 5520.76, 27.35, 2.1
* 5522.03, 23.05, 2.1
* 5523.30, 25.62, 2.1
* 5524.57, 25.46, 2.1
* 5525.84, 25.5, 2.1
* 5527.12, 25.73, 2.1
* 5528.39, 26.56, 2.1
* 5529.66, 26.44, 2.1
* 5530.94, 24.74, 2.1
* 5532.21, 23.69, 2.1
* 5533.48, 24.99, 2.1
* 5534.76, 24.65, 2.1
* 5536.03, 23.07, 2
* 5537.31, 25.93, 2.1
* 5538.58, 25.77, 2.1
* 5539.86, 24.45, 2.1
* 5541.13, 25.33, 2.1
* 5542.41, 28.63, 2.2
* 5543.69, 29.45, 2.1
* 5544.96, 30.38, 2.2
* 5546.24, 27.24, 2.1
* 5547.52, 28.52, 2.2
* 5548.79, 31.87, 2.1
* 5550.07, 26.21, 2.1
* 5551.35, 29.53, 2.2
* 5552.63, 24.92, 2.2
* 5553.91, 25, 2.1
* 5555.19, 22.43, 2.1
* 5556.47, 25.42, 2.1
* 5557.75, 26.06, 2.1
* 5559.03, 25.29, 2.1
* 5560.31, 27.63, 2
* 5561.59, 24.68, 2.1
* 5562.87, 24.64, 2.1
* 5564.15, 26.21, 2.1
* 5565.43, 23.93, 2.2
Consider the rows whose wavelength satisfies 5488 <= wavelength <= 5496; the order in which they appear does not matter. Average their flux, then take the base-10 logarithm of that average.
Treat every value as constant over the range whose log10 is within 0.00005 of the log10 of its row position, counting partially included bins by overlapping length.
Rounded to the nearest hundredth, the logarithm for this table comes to 1.39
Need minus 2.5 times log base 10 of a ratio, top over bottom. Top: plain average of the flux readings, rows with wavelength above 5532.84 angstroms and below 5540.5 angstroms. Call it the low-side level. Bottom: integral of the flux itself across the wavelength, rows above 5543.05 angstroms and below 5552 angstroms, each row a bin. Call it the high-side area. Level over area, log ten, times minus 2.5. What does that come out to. 2.5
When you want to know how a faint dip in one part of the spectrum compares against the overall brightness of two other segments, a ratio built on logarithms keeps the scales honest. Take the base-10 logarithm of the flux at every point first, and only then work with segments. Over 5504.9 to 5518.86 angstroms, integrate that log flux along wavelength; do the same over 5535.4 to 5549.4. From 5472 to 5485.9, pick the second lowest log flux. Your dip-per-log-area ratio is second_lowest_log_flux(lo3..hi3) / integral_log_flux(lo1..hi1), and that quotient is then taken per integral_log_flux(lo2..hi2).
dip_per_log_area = 0.0031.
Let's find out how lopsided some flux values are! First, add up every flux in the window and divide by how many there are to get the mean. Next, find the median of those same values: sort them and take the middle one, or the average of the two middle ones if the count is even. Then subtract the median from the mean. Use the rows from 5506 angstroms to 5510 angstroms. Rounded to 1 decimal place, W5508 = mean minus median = 0.3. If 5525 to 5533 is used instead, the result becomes -0.2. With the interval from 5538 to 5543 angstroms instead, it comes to 0.5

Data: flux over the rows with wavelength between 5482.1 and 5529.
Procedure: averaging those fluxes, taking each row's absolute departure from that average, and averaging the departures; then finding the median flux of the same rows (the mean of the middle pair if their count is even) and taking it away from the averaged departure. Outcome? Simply -23.1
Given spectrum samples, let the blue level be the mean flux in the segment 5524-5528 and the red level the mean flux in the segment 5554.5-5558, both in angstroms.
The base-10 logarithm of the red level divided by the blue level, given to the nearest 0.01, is -0.02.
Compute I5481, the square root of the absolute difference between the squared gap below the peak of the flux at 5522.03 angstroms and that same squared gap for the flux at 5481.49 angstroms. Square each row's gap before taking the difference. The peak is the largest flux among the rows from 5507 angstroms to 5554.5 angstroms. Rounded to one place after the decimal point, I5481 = 7.7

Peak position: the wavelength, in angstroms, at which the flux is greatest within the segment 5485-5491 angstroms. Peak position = 5486.54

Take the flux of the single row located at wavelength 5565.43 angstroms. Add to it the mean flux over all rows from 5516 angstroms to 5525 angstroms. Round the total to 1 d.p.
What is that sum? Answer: 47.8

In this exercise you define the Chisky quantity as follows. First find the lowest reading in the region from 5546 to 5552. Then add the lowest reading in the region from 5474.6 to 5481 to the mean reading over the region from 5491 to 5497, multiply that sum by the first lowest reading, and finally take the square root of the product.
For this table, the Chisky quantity 31.8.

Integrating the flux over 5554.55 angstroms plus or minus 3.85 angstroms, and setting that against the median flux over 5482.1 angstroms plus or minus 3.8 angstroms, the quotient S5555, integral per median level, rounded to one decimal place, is 9.1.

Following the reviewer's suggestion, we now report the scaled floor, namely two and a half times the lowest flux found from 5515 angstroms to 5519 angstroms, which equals 52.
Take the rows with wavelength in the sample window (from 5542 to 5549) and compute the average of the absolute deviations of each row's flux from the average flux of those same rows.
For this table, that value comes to 1.22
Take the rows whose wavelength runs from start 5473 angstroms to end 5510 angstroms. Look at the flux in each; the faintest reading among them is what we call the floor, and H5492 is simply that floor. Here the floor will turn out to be 14.24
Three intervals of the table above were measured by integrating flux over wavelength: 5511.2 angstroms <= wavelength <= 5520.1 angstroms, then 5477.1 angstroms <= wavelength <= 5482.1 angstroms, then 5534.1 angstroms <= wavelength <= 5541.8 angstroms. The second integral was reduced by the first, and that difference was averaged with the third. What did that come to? 38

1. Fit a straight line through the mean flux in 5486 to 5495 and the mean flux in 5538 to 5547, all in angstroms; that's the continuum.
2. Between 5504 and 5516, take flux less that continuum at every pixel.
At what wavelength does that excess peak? 5505.52 angstroms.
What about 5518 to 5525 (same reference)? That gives 5520.76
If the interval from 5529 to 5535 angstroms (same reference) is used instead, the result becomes 5529.66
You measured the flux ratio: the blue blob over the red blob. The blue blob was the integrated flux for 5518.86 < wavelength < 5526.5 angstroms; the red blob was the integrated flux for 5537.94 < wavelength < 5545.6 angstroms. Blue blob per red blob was 0.91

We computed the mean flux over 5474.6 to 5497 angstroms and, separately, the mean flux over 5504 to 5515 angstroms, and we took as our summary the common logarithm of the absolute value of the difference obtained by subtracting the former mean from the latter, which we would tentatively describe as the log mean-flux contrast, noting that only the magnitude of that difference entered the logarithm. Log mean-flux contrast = 0.42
